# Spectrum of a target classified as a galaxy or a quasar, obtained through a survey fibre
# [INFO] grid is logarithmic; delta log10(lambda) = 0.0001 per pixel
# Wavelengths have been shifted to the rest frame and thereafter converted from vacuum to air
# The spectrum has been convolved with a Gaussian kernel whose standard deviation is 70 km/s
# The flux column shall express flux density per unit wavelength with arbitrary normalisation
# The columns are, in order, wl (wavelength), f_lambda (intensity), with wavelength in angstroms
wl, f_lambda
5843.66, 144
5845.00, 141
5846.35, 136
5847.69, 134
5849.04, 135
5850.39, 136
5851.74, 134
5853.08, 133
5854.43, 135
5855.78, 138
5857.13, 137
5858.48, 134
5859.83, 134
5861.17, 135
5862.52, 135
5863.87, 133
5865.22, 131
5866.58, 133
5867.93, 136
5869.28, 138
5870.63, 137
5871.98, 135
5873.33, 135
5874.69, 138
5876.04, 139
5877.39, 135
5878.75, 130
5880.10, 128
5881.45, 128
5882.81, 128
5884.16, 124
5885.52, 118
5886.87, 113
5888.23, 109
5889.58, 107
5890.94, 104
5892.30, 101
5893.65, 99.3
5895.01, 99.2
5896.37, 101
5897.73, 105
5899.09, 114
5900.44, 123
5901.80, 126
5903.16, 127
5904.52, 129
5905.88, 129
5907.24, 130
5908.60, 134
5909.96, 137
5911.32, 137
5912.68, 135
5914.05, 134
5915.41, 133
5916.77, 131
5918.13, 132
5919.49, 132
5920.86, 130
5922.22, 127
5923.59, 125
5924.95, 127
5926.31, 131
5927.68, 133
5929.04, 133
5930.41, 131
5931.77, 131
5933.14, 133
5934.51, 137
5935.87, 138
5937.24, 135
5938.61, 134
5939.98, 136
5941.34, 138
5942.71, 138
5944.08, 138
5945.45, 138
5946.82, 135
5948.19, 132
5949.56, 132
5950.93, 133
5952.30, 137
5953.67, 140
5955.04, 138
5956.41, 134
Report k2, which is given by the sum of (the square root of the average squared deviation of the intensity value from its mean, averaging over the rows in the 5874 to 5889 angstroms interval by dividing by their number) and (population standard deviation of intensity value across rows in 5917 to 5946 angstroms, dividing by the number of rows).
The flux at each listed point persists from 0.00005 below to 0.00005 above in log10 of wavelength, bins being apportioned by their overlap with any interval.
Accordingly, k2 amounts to 13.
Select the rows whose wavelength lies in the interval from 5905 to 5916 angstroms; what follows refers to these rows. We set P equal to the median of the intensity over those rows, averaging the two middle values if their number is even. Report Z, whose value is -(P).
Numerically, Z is -134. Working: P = 134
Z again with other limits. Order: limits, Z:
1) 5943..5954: -136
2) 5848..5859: -135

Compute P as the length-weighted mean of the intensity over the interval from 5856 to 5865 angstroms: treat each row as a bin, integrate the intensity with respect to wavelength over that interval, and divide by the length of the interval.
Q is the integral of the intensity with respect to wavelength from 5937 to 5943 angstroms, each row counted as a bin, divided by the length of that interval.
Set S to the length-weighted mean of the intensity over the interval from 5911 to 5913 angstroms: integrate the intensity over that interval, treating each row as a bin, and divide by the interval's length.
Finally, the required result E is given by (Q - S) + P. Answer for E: 135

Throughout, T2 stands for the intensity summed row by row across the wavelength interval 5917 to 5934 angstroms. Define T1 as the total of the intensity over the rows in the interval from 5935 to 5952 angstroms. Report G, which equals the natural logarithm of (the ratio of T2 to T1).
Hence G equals -0.039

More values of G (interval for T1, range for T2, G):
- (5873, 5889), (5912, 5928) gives 0.029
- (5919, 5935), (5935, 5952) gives 0.036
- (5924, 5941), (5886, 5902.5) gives -0.206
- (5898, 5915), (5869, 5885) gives 0.025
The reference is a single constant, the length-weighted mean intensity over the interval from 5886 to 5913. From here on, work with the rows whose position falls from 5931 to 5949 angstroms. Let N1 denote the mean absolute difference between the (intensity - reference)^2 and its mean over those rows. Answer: 74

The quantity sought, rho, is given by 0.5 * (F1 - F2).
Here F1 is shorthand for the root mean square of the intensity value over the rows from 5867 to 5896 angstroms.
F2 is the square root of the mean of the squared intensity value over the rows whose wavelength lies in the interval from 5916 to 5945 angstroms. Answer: -5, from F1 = 123.7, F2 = 133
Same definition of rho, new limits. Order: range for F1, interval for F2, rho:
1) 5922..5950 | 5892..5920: 5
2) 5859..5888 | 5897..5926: 2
